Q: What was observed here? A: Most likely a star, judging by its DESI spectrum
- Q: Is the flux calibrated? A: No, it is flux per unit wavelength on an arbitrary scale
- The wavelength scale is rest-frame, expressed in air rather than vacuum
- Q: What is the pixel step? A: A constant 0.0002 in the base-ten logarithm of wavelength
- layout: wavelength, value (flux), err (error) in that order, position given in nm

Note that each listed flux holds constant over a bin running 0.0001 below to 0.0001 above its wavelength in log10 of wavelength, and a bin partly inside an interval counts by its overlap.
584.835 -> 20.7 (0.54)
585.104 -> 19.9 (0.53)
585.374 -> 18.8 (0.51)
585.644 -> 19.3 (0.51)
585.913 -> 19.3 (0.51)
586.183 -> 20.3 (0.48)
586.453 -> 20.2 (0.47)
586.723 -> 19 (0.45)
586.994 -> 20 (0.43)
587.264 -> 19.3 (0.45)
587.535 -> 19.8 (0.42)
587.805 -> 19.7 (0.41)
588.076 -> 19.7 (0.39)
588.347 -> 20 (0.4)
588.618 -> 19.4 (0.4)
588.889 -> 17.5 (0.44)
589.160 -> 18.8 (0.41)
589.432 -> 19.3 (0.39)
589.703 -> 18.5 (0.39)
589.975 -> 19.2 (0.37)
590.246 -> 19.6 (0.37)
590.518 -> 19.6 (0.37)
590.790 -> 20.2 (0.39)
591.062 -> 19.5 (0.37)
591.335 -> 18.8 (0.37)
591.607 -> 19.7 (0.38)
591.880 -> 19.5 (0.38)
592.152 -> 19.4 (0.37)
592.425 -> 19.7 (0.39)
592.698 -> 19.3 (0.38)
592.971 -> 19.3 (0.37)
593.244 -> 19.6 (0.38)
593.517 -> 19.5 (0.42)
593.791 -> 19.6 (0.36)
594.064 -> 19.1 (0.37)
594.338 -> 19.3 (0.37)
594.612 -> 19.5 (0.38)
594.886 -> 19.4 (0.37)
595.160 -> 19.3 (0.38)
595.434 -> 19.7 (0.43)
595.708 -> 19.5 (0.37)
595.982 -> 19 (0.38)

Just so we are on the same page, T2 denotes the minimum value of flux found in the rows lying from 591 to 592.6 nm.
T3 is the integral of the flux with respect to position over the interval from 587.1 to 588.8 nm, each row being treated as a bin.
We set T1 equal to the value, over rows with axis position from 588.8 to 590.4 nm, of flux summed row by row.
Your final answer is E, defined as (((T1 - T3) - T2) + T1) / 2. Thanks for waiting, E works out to 86.8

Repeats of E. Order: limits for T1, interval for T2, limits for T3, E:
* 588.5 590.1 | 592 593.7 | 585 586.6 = 87.4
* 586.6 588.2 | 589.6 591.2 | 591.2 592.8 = 92.7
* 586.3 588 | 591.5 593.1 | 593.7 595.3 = 92.9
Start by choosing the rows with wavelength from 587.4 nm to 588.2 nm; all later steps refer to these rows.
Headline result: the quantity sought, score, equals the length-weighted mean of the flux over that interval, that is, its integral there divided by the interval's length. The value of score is 19.74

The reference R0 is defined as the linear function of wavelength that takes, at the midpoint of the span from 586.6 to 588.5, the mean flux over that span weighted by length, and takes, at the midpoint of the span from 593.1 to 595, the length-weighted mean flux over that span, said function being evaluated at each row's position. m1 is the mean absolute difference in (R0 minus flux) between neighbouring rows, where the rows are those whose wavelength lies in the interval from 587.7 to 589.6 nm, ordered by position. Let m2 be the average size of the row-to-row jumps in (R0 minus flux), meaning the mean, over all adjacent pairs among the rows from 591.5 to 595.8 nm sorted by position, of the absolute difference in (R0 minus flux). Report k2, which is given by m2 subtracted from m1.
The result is 0.56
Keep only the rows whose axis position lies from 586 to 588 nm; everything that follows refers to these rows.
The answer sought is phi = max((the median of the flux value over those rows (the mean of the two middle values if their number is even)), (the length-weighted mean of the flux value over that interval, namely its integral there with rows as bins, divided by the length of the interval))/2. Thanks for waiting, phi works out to 9.90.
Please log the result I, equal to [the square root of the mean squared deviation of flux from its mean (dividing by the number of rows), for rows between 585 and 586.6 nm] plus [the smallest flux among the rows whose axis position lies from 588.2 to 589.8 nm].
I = 18.0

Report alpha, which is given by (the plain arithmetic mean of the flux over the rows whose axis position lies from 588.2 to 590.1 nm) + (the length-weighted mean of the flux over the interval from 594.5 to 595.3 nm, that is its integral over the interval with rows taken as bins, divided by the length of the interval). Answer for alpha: 38.4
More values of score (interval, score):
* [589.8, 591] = 19.61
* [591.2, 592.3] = 19.36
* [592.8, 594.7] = 19.41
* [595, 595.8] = 19.51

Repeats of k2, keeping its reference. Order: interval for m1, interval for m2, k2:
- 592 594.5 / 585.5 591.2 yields -0.38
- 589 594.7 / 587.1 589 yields -0.18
